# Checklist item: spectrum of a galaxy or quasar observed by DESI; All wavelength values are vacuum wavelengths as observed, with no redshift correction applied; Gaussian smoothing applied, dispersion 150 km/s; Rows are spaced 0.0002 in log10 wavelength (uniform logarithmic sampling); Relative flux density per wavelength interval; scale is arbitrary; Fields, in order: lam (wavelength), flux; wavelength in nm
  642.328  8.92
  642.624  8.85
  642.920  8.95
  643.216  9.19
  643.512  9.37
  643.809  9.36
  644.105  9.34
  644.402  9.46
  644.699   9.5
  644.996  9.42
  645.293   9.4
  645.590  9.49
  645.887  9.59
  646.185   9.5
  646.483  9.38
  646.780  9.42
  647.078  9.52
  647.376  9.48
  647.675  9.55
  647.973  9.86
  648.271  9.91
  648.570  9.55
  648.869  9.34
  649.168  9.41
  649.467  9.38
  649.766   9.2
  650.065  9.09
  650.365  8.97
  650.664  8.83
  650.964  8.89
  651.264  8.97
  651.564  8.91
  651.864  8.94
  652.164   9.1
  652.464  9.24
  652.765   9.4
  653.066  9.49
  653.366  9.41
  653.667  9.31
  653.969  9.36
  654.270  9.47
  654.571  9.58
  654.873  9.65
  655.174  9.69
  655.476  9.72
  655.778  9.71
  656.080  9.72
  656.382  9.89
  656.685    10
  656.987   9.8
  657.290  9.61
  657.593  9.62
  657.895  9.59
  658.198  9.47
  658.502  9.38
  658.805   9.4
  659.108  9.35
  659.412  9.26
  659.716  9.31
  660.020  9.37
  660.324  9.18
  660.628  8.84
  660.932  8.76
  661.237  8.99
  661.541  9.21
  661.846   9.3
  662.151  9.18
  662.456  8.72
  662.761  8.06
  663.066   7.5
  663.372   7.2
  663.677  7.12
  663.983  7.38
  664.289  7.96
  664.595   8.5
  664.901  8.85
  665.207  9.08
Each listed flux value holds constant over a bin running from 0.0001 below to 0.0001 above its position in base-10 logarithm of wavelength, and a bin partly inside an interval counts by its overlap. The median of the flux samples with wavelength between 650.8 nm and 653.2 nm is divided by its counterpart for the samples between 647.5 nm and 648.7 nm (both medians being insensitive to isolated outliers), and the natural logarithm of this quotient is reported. -0.072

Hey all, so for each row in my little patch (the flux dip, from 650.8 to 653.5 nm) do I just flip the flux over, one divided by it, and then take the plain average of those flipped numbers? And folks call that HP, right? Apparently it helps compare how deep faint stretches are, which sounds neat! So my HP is 0.109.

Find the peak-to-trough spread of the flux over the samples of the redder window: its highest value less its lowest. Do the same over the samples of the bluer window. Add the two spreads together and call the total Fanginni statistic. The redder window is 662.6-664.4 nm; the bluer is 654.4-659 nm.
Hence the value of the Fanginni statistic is 1.6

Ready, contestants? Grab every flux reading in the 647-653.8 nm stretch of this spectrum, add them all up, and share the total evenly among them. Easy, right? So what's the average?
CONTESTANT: 9.29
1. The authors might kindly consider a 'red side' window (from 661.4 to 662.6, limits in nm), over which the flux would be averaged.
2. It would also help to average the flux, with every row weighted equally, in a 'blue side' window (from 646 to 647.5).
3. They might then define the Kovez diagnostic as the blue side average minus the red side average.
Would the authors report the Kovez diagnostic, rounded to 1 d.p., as 0.4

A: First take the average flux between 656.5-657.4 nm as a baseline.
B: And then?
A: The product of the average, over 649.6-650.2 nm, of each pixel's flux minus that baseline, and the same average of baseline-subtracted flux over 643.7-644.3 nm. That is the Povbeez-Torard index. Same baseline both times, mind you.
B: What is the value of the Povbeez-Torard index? 0.30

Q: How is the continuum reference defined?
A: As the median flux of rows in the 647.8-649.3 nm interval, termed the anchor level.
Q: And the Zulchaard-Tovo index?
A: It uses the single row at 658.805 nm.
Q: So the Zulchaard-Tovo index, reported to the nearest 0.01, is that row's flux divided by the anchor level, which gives 0.98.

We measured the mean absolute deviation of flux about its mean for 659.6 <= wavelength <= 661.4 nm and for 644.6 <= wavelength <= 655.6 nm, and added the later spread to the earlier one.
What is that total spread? 0.41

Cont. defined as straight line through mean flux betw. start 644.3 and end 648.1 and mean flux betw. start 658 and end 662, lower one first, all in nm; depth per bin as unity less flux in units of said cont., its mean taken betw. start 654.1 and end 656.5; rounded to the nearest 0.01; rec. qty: -0.04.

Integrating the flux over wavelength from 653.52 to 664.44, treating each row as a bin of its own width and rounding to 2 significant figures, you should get 99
